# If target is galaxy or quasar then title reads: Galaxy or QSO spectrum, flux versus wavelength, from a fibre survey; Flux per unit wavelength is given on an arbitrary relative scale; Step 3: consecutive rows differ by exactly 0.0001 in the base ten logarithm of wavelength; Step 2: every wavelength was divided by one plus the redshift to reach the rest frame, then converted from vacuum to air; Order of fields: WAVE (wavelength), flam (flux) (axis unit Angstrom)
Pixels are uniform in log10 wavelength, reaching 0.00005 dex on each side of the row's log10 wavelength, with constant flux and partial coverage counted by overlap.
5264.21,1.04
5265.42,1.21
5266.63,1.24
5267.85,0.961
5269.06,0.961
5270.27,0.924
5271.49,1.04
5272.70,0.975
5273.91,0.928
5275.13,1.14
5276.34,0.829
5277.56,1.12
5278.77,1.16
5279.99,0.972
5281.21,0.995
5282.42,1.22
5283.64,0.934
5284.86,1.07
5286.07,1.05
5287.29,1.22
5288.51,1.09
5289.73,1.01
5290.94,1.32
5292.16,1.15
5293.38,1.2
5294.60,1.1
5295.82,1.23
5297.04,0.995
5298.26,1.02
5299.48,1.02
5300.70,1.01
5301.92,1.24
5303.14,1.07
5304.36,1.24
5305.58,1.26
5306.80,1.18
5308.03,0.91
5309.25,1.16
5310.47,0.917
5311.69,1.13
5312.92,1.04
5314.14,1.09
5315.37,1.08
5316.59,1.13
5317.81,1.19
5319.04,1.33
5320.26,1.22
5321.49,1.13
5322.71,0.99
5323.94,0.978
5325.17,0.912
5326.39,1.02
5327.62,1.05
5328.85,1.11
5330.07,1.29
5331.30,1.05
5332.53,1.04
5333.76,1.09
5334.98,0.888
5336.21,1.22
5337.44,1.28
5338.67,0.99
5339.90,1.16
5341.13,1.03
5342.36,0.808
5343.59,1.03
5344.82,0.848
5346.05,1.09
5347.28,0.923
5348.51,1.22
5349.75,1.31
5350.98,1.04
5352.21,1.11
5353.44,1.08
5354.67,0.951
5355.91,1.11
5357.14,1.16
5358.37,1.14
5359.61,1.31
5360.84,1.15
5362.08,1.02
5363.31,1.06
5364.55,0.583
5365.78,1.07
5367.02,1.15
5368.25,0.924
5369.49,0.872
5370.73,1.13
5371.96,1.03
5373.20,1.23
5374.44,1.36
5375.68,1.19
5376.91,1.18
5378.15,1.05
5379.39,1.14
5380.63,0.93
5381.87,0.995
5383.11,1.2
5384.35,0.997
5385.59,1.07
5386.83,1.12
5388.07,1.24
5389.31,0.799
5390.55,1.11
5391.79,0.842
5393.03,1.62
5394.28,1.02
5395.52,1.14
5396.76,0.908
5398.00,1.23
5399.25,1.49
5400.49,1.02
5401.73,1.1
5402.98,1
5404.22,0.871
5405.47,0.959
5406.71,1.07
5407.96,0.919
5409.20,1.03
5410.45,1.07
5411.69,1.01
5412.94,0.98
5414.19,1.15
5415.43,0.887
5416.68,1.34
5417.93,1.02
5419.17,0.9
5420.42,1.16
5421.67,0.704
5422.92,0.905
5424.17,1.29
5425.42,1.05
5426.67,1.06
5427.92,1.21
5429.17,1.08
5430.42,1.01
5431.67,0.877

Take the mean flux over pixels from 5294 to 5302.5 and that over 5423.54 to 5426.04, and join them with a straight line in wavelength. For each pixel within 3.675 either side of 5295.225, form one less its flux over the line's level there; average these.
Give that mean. -0.028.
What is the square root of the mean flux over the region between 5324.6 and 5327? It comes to 0.98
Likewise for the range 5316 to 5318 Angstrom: 1.08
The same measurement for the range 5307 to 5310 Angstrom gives 1.02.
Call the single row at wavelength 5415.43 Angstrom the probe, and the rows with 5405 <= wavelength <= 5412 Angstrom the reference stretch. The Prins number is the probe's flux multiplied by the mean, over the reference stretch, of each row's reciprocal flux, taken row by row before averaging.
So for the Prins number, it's 0.88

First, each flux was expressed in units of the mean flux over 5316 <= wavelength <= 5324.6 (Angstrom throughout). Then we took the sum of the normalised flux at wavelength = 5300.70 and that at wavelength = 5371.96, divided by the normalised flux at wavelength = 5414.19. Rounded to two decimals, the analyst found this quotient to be 1.77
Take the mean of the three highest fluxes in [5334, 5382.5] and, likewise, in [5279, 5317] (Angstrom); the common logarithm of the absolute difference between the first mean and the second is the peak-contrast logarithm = -1.3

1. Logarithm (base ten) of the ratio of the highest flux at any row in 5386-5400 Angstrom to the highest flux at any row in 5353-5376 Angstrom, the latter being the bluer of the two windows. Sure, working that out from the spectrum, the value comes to 0.076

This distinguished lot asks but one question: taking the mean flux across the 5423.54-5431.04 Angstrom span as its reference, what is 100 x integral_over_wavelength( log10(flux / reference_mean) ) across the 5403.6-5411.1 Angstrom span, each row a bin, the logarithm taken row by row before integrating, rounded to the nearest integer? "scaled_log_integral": -41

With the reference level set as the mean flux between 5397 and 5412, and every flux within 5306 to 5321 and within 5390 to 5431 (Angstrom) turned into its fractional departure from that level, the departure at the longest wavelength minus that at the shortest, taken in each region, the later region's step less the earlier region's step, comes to -0.1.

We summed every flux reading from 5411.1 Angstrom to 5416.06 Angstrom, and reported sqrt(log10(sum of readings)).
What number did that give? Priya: 0.778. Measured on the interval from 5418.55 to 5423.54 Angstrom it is 0.751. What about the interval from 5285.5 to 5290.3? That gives 0.800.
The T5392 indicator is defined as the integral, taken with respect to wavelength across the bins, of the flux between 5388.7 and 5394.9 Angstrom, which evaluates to 6.7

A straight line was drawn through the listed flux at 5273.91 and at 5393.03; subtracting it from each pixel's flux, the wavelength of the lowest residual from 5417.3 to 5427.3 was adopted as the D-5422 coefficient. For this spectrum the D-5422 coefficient 5421.67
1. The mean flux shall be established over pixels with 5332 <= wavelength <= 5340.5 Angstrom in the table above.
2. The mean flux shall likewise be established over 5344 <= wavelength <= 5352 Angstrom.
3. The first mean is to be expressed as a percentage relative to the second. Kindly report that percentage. 102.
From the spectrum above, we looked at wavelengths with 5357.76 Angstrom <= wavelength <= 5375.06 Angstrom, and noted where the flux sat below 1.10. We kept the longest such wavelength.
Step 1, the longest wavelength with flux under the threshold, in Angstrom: 5371.96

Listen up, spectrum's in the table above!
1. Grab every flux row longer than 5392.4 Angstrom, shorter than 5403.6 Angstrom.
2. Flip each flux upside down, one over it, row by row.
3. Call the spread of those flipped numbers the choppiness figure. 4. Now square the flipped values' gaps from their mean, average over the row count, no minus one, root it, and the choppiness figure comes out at 0.150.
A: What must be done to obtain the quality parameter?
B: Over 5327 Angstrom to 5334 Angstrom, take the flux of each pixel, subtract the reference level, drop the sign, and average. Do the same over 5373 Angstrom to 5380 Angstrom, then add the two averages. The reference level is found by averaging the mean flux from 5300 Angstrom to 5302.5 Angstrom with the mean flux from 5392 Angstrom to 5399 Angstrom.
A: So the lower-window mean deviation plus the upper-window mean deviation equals 0.171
